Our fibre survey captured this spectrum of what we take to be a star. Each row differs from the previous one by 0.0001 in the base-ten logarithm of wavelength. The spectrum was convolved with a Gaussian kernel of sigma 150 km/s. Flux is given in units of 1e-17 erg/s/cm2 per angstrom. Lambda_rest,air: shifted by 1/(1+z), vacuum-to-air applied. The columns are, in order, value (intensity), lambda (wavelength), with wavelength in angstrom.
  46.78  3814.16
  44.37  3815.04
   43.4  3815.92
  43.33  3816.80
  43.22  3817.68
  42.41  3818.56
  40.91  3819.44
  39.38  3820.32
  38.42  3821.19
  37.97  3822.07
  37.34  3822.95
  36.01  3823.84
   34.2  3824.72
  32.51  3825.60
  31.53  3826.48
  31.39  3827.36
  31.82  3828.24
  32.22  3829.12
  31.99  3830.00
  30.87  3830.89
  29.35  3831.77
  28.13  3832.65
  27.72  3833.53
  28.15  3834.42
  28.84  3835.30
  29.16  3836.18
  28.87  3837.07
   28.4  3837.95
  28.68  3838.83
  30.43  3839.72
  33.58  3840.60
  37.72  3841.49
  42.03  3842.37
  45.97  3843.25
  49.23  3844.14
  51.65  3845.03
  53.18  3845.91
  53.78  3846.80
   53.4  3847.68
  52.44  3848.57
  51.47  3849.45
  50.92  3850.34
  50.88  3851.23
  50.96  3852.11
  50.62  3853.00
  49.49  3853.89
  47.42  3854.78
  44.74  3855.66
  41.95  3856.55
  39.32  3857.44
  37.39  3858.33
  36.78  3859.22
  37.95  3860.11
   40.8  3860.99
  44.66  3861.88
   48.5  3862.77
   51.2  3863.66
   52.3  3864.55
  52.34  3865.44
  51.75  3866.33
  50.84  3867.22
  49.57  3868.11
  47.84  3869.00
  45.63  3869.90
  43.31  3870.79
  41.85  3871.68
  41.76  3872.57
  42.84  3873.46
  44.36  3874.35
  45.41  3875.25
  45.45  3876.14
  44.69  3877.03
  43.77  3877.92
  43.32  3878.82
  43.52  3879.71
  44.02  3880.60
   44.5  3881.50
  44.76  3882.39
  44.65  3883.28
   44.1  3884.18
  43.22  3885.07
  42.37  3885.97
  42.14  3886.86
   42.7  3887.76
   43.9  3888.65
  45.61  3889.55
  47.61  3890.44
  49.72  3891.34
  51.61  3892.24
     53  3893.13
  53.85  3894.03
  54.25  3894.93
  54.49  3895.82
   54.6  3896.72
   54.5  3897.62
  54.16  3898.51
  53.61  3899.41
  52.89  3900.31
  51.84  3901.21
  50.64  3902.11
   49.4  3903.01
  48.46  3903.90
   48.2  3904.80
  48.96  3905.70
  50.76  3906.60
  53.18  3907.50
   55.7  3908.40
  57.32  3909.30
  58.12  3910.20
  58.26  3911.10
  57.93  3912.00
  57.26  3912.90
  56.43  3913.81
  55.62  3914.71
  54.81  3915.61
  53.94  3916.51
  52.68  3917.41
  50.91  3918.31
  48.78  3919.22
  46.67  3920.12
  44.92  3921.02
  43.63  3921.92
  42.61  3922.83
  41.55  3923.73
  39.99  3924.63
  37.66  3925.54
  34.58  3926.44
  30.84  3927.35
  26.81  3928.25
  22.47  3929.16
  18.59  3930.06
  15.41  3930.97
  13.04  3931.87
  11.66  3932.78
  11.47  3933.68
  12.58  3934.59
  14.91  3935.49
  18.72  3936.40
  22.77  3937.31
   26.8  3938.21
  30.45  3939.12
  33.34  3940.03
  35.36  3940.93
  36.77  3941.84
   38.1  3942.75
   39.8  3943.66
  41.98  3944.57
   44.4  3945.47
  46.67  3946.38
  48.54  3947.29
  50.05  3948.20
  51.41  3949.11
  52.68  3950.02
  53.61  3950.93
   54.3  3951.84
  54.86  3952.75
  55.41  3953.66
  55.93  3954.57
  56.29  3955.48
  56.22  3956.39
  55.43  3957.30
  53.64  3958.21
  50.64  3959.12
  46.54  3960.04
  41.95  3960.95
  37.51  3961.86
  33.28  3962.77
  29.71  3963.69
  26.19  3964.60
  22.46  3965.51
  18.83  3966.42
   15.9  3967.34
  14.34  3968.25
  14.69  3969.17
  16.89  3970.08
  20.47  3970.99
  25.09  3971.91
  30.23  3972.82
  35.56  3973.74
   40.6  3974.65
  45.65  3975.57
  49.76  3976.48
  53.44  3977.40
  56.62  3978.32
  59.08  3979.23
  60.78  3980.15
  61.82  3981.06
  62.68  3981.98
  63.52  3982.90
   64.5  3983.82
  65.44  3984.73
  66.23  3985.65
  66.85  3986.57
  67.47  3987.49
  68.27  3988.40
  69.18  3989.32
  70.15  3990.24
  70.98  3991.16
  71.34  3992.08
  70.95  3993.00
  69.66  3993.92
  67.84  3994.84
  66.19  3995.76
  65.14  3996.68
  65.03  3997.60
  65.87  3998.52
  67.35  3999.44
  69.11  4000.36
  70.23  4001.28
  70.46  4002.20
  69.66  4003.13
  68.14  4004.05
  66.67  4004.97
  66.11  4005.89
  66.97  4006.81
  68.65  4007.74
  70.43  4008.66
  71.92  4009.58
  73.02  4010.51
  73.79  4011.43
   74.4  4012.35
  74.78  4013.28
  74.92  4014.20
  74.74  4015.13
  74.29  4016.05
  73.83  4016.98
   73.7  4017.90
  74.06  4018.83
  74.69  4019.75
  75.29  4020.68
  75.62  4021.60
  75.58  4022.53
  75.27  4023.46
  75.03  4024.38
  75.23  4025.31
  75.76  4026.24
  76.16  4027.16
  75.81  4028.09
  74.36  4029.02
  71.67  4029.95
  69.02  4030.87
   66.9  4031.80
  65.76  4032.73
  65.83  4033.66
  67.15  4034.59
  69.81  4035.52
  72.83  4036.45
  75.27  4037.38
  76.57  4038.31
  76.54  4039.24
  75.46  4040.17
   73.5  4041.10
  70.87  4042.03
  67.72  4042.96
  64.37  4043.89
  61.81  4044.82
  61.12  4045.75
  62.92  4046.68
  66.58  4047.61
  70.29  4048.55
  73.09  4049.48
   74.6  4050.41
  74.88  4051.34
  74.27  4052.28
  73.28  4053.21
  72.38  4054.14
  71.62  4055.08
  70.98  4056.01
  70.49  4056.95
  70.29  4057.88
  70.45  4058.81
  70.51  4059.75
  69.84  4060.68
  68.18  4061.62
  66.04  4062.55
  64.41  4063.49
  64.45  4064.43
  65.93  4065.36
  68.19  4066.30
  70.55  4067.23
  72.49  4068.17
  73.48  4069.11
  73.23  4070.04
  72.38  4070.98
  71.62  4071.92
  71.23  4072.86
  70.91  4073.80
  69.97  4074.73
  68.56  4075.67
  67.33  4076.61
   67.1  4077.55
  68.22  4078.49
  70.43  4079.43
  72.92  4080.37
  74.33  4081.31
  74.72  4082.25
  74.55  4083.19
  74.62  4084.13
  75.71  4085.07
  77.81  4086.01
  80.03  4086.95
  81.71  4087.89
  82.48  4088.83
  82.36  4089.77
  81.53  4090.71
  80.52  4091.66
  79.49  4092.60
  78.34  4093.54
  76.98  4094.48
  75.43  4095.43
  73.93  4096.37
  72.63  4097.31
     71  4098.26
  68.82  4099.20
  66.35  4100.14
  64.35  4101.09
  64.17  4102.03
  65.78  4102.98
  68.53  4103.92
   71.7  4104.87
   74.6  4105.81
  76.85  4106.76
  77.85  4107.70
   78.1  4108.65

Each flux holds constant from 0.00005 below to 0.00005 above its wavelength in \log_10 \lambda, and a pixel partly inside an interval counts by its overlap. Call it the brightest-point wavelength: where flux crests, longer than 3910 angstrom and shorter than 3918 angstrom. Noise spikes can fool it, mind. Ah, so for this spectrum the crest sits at 3911.10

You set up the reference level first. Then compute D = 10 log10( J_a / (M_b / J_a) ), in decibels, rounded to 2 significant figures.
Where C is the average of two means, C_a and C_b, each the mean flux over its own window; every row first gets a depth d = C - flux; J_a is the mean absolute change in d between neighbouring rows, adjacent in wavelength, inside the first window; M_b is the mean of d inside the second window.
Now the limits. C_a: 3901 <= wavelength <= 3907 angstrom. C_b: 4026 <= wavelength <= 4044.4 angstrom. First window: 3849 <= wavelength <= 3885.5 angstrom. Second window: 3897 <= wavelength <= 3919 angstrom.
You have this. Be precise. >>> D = -6.6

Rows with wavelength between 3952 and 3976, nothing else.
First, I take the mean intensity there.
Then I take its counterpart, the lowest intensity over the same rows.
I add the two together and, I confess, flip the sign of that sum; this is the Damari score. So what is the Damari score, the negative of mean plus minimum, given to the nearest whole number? -51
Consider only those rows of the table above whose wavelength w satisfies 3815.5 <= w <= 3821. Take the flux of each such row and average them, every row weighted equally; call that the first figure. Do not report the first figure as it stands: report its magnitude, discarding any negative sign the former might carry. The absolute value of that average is 42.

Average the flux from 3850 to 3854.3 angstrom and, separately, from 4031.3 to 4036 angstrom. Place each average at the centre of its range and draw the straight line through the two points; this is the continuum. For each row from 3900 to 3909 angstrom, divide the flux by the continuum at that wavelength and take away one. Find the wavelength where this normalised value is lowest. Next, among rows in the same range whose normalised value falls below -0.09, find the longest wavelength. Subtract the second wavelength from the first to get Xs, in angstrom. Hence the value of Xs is -0.9 angstrom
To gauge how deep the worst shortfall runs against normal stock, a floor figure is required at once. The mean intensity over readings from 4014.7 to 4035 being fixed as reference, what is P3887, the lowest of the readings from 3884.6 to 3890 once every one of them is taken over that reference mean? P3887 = 0.6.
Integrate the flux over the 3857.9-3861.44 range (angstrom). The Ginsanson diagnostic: 136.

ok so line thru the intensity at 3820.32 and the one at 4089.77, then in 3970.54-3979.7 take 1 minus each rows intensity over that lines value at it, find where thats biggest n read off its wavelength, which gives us 3970.99 angstrom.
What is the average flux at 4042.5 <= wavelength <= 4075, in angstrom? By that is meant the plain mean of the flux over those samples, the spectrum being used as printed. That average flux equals 70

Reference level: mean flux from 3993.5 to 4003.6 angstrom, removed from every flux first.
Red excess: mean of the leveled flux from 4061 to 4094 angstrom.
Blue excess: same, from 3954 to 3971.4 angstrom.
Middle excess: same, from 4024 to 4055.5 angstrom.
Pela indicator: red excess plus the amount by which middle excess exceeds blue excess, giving 41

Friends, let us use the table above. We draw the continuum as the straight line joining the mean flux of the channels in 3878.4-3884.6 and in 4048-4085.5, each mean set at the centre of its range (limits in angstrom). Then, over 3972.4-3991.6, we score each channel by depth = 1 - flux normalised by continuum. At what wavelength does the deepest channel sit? 3972.82 angstrom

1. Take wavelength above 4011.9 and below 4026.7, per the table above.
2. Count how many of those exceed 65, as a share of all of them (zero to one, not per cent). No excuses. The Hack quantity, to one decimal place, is 1.0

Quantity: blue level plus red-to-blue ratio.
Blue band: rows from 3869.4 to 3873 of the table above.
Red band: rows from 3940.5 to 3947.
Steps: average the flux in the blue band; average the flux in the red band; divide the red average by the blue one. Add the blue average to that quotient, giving 44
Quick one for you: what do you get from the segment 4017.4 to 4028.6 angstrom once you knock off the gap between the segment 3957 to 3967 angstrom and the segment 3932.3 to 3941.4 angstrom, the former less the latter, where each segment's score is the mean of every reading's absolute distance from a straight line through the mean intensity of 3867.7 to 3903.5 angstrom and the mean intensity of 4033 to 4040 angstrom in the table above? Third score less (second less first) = 17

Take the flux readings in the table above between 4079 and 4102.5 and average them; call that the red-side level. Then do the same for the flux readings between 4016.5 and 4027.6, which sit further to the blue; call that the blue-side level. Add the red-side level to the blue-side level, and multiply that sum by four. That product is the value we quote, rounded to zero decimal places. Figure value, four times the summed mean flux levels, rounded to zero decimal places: 600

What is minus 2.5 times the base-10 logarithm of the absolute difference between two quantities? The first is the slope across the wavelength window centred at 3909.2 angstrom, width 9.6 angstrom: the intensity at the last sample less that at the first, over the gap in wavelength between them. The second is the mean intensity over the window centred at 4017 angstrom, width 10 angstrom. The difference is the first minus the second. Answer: -4.668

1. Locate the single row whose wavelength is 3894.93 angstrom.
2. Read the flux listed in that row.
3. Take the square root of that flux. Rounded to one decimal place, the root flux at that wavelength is 7.4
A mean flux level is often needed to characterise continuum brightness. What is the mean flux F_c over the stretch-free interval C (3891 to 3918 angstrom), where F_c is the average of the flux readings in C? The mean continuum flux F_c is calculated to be 54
